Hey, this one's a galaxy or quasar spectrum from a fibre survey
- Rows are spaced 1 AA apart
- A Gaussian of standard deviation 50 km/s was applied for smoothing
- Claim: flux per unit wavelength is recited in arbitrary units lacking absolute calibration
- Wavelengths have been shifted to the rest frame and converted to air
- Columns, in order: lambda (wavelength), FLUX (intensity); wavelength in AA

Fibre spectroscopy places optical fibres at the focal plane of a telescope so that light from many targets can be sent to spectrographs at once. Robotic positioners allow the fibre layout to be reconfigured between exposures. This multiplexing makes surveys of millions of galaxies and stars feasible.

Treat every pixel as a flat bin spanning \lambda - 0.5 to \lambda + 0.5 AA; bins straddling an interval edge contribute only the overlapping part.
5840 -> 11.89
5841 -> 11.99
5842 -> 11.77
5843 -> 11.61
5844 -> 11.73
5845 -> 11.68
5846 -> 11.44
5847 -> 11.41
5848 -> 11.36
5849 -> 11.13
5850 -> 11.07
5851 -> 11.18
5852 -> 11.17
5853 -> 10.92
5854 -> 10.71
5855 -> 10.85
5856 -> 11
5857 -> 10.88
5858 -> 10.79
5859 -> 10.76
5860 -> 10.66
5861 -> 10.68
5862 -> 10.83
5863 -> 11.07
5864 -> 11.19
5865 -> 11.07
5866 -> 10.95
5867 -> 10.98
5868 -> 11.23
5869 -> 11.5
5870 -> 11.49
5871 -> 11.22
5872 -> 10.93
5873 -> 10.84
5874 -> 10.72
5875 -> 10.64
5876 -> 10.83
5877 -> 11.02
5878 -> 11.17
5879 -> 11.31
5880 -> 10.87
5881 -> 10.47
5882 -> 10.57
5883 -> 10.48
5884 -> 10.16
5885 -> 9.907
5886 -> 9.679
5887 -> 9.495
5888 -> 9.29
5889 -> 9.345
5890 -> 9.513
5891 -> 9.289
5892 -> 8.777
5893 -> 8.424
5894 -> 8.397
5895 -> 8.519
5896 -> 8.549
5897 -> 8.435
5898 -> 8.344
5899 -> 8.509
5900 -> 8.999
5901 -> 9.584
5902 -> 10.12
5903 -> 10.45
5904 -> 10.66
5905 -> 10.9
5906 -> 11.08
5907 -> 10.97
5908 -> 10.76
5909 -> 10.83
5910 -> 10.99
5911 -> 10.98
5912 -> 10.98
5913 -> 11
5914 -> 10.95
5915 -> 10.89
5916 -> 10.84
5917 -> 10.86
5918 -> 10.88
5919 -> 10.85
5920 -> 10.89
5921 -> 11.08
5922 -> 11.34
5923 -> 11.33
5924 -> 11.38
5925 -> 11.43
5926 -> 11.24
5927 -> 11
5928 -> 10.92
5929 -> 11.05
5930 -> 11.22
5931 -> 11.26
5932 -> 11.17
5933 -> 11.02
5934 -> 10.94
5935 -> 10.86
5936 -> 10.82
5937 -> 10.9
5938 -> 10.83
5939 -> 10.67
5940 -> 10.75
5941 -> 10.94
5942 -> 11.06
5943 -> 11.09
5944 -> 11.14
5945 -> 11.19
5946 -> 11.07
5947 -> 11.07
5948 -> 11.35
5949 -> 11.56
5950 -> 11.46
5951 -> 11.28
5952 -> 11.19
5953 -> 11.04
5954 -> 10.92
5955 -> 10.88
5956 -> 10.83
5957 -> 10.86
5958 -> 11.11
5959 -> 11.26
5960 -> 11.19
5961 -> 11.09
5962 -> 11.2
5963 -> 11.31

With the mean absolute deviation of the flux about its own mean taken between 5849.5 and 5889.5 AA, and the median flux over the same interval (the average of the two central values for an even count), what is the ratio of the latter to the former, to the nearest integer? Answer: 28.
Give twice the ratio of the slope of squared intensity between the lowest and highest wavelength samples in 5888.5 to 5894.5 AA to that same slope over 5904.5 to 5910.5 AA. -17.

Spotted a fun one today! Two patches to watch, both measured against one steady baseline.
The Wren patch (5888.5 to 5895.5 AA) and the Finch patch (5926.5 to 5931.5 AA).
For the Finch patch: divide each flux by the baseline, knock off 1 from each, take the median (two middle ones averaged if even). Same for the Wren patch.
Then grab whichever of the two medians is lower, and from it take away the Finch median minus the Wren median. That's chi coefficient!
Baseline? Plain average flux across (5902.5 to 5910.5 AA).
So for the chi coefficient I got -0.40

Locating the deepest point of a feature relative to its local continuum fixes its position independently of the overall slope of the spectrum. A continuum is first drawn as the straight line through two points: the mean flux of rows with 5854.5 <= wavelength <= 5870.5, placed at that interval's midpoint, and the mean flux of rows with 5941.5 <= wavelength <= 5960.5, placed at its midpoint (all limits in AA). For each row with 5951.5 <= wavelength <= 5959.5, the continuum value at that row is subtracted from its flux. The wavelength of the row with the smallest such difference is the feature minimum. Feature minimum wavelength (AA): 5956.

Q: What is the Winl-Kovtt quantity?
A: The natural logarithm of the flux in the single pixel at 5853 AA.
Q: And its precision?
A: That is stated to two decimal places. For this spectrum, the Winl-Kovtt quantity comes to 2.39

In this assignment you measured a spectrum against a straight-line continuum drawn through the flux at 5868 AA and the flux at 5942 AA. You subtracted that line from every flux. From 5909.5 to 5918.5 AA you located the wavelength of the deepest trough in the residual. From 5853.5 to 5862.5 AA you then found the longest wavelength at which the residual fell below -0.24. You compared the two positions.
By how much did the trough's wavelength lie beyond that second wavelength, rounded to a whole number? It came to 54 AA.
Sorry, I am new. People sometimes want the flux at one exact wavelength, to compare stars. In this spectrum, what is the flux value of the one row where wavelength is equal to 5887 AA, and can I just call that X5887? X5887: 9.495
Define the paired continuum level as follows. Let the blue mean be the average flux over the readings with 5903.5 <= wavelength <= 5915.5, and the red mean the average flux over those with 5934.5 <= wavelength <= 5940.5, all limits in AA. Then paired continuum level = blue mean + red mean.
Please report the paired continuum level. 21.7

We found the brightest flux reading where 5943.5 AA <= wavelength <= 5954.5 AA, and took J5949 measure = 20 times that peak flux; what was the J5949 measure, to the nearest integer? 231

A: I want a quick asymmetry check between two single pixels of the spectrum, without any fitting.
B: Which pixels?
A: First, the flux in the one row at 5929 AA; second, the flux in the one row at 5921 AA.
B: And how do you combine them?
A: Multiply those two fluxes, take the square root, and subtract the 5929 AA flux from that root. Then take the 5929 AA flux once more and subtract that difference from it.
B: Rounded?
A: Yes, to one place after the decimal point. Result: 11.0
